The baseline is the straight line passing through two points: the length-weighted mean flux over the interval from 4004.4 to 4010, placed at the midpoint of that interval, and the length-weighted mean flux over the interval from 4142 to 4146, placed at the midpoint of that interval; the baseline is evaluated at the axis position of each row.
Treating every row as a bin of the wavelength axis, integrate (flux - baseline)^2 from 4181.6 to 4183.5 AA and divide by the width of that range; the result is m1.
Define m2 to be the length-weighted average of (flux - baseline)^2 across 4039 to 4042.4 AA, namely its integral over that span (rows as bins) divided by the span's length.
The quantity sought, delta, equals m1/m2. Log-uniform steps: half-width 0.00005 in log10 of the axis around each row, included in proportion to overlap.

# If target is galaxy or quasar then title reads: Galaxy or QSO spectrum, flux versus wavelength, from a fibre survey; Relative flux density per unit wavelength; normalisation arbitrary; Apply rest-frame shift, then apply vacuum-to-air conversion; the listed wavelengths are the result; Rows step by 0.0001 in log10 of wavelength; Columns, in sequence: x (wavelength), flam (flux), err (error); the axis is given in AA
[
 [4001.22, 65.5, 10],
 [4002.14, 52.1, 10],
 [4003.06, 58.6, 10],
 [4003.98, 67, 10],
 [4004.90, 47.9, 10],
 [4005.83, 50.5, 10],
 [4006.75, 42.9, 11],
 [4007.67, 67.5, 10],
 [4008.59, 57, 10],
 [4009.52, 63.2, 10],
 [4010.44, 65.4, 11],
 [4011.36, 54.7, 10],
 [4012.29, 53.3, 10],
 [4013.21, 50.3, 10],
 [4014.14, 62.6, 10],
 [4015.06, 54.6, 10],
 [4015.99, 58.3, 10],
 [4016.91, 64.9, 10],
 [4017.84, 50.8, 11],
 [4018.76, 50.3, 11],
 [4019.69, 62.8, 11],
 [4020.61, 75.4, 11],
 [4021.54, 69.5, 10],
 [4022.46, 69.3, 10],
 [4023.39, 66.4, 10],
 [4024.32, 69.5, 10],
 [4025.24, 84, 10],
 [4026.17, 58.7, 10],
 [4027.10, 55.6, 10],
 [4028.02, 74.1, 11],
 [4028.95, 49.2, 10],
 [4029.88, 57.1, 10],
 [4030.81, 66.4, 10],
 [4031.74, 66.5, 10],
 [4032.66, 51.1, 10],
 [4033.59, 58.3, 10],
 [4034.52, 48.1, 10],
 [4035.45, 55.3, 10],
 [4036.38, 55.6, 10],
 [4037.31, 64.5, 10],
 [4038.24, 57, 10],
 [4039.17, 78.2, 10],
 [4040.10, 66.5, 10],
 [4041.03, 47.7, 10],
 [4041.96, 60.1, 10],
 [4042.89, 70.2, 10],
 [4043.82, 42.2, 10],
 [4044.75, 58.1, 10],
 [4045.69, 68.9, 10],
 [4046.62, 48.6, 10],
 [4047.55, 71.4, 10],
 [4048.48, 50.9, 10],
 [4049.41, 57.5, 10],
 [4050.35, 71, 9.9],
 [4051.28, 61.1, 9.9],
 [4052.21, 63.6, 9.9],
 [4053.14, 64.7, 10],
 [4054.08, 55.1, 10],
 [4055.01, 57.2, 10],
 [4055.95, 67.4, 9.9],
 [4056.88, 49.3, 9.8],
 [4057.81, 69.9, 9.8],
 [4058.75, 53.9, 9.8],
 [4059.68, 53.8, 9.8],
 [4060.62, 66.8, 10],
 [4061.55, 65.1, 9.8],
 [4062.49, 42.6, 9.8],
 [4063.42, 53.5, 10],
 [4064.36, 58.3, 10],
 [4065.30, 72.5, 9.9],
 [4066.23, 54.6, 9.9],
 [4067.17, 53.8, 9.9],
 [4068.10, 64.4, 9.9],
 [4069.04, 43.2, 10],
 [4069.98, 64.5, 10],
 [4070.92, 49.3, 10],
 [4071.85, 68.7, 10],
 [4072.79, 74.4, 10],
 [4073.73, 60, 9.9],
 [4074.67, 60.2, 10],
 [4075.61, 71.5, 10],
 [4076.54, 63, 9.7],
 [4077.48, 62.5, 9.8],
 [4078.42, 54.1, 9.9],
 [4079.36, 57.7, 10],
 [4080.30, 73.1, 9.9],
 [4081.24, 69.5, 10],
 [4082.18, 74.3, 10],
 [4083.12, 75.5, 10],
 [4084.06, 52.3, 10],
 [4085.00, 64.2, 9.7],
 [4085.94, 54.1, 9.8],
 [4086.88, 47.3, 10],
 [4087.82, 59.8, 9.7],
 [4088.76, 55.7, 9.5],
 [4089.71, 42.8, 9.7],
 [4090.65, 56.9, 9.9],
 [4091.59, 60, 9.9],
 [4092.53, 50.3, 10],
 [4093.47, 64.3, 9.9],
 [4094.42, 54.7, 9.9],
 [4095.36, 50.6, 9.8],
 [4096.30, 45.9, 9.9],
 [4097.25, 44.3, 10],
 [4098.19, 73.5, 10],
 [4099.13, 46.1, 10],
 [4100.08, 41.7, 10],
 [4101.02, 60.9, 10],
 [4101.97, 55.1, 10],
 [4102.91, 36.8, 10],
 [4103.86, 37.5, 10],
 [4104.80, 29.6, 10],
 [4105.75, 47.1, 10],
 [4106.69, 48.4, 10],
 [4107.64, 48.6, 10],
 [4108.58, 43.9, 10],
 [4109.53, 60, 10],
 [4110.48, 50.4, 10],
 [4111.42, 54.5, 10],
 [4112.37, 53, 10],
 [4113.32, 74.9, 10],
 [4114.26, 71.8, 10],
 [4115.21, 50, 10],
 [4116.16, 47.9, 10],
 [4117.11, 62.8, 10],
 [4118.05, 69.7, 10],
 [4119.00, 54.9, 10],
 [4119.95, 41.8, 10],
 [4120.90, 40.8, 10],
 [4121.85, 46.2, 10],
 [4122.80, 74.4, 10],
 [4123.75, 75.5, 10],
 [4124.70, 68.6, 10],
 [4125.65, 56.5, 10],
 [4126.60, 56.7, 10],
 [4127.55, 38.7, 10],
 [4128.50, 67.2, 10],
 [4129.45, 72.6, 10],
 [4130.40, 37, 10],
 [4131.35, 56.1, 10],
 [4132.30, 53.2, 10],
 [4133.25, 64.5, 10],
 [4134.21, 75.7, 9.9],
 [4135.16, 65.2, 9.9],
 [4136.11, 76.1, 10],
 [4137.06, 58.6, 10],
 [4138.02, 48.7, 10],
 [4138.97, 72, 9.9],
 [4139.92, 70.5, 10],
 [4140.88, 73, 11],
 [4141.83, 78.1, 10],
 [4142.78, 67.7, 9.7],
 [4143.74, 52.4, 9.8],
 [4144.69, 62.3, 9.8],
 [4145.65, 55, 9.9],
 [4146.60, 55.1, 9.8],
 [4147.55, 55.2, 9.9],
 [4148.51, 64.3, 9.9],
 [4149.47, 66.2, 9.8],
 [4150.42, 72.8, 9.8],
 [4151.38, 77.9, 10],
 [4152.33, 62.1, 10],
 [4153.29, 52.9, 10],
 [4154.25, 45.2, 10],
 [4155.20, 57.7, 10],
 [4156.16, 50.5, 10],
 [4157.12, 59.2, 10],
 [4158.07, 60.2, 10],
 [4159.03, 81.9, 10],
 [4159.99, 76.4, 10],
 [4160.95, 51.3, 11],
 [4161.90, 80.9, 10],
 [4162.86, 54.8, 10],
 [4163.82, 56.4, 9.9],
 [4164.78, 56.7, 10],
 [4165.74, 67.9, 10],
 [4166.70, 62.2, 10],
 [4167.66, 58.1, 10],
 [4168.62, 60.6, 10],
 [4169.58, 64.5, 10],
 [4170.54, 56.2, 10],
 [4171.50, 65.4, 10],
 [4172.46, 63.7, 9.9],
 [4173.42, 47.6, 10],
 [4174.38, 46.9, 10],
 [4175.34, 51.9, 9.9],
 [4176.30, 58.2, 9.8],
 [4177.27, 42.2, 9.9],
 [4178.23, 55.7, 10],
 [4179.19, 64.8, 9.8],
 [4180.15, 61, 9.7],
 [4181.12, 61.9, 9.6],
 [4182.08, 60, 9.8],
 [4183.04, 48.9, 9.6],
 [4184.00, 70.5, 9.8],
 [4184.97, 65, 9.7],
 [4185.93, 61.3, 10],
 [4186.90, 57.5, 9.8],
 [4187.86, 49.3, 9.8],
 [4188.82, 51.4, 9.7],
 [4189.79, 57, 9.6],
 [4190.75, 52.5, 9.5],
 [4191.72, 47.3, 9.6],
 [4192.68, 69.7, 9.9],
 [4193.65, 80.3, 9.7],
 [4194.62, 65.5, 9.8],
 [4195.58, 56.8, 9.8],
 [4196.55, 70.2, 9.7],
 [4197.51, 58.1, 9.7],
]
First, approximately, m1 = 96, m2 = 142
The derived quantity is 0.7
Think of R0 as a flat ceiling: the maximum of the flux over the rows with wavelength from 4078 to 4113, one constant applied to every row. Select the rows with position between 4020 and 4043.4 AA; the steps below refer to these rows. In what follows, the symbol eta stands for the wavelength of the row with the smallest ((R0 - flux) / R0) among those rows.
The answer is 4025.24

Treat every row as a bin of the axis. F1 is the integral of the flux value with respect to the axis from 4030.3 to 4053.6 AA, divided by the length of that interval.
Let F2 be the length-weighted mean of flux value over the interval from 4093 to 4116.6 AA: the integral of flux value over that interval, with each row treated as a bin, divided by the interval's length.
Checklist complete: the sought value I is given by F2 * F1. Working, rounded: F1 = 60.1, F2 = 51.7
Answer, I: 3107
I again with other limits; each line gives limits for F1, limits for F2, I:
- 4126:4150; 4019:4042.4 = 3859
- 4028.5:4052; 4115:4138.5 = 3468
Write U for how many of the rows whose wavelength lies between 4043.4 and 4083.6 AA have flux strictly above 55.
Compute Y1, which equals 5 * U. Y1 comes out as 150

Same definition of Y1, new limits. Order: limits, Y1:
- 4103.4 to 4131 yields 60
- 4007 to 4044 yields 145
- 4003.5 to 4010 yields 20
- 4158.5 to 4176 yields 65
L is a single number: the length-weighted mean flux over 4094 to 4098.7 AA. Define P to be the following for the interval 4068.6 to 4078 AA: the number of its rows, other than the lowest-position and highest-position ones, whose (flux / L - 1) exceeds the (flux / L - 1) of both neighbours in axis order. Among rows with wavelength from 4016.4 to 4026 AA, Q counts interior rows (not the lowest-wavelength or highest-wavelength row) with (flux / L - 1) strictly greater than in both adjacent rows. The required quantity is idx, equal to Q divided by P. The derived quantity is 0.3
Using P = 3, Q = 1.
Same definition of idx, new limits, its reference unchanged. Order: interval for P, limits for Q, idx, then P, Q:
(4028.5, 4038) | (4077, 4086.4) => 1.5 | 2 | 3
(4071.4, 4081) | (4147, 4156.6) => 1.0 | 2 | 2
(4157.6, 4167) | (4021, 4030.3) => 0.7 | 3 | 2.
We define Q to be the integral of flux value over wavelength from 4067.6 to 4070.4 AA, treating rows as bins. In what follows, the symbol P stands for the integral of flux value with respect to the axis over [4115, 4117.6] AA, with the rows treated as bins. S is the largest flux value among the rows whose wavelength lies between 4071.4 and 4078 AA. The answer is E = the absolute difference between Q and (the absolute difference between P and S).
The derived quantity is 94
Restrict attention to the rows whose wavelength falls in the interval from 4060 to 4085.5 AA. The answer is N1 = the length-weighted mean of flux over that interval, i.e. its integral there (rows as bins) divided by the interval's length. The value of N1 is 61.8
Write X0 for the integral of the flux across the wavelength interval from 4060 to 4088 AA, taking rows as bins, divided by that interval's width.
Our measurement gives 61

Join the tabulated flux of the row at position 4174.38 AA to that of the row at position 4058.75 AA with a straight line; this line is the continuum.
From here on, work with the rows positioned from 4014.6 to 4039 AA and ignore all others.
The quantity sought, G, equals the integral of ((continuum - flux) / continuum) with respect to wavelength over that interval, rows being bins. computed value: -2.5 AA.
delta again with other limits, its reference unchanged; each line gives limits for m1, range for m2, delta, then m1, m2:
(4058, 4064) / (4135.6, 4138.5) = 0.6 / 71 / 128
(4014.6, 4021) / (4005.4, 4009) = 1.0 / 82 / 83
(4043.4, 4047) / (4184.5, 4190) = 1.6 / 105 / 65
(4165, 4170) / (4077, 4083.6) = 0.1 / 13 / 135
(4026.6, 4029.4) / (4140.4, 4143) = 0.7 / 125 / 178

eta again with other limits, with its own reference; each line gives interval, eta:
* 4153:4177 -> 4159.03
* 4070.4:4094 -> 4083.12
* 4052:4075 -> 4072.79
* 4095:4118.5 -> 4113.32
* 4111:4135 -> 4134.21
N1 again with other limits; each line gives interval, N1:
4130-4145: 63.3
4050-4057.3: 61.1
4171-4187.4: 57.8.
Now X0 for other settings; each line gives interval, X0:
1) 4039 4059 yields 60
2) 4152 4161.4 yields 60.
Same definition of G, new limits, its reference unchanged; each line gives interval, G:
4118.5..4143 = -5.7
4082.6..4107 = -0.2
